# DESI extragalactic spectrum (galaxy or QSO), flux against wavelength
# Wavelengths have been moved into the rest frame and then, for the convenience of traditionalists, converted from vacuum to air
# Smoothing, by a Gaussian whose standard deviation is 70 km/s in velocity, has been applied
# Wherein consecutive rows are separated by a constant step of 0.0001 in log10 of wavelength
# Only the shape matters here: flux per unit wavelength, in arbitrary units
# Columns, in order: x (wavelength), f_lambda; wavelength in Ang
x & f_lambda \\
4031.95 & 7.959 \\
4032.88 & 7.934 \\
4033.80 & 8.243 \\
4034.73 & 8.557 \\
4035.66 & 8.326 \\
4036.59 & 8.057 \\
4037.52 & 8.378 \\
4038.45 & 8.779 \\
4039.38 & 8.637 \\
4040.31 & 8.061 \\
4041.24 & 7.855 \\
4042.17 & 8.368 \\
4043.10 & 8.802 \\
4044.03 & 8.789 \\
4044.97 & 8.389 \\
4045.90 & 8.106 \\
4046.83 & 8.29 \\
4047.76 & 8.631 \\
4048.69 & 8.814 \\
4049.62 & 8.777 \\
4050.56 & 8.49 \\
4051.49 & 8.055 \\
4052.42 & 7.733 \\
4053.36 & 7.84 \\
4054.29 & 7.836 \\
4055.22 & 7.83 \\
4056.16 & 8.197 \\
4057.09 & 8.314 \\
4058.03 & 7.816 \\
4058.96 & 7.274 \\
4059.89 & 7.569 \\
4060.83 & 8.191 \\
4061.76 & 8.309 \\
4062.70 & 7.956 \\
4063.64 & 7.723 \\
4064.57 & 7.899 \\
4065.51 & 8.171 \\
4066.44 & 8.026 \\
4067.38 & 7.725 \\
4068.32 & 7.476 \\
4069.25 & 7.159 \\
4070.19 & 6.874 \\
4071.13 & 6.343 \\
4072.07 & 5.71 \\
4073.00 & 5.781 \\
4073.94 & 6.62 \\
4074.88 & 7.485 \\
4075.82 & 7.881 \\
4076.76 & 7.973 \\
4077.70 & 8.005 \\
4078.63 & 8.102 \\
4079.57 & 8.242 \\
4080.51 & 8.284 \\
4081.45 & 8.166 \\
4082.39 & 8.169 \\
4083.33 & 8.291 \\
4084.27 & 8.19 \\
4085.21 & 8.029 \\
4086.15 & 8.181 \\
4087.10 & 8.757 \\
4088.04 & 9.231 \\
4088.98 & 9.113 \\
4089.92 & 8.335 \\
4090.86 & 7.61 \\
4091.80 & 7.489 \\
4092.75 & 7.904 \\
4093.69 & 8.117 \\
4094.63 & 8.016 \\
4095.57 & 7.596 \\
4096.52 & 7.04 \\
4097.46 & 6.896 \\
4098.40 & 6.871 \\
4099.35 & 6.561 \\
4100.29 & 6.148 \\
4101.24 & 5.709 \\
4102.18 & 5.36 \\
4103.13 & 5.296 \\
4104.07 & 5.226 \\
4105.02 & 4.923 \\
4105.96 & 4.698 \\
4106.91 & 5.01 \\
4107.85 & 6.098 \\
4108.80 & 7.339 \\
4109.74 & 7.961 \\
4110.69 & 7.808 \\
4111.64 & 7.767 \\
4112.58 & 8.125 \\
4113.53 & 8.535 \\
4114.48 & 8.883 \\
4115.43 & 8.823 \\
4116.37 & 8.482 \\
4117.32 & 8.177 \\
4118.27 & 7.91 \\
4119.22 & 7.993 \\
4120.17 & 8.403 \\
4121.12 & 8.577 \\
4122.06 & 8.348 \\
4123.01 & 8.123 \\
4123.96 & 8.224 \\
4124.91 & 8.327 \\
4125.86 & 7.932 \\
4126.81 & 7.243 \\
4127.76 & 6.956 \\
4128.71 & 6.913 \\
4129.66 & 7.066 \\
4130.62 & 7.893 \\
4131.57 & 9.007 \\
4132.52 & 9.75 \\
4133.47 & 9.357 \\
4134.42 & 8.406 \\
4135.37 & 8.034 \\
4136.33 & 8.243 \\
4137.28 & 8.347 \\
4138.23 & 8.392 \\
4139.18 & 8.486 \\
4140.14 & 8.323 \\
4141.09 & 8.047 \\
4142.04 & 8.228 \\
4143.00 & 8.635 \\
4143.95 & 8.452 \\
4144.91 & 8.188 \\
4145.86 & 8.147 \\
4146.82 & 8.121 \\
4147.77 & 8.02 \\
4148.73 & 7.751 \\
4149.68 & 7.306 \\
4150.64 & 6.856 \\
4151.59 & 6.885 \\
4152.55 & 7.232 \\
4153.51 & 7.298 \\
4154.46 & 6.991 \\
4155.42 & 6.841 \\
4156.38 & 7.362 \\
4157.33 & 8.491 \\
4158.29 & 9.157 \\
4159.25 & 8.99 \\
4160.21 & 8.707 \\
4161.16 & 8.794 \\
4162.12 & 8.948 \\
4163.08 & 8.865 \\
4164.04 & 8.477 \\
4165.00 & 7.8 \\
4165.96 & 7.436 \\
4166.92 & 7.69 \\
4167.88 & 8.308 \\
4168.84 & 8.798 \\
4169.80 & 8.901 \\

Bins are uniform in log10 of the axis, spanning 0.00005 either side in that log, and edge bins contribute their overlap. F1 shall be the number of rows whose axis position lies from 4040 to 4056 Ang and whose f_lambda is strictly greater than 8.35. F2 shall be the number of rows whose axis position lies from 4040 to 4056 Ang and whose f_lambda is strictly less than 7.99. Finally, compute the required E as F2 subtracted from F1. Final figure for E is 3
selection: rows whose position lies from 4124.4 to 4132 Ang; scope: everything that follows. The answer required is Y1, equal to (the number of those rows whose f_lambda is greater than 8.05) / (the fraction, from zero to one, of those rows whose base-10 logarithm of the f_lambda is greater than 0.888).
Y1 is 4.0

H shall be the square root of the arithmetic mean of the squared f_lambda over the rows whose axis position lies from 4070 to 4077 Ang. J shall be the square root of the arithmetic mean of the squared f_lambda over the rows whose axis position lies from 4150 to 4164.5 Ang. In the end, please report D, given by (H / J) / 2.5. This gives 0.34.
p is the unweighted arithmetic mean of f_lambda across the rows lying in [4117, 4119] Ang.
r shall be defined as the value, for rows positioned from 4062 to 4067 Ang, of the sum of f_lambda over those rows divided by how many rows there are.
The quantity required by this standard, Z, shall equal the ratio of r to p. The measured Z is 0.99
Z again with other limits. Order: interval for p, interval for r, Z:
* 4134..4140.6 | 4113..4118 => 1.03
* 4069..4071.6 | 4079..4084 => 1.21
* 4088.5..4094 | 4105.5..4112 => 0.82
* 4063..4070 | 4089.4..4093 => 1.01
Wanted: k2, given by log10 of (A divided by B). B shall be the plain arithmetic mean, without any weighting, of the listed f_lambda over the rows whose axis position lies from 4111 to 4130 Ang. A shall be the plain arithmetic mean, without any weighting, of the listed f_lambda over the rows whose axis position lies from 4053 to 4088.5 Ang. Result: -0.01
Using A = 7.78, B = 8.04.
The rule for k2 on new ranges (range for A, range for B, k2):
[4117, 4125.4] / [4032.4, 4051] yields -0.01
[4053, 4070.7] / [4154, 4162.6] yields -0.02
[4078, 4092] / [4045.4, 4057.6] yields 0.00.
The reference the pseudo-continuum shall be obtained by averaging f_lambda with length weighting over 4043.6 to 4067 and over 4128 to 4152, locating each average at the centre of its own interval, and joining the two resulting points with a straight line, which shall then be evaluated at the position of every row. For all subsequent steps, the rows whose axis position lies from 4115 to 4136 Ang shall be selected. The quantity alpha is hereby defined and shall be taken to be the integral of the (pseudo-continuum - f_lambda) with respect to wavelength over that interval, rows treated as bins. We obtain -1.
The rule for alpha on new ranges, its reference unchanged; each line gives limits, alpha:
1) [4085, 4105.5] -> 19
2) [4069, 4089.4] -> 7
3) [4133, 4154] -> 2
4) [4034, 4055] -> -5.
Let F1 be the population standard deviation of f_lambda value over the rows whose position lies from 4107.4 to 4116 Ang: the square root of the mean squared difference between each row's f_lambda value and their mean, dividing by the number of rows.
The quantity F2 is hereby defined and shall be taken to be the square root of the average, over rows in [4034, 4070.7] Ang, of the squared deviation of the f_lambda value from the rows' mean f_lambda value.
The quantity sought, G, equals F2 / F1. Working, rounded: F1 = 0.8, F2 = 0.5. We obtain 0.57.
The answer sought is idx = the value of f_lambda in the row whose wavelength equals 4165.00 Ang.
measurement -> 7.8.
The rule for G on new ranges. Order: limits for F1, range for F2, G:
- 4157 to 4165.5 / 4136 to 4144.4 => 0.42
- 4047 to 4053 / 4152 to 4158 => 1.35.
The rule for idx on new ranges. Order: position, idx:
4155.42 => 6.841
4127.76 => 6.956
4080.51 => 8.284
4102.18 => 5.36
